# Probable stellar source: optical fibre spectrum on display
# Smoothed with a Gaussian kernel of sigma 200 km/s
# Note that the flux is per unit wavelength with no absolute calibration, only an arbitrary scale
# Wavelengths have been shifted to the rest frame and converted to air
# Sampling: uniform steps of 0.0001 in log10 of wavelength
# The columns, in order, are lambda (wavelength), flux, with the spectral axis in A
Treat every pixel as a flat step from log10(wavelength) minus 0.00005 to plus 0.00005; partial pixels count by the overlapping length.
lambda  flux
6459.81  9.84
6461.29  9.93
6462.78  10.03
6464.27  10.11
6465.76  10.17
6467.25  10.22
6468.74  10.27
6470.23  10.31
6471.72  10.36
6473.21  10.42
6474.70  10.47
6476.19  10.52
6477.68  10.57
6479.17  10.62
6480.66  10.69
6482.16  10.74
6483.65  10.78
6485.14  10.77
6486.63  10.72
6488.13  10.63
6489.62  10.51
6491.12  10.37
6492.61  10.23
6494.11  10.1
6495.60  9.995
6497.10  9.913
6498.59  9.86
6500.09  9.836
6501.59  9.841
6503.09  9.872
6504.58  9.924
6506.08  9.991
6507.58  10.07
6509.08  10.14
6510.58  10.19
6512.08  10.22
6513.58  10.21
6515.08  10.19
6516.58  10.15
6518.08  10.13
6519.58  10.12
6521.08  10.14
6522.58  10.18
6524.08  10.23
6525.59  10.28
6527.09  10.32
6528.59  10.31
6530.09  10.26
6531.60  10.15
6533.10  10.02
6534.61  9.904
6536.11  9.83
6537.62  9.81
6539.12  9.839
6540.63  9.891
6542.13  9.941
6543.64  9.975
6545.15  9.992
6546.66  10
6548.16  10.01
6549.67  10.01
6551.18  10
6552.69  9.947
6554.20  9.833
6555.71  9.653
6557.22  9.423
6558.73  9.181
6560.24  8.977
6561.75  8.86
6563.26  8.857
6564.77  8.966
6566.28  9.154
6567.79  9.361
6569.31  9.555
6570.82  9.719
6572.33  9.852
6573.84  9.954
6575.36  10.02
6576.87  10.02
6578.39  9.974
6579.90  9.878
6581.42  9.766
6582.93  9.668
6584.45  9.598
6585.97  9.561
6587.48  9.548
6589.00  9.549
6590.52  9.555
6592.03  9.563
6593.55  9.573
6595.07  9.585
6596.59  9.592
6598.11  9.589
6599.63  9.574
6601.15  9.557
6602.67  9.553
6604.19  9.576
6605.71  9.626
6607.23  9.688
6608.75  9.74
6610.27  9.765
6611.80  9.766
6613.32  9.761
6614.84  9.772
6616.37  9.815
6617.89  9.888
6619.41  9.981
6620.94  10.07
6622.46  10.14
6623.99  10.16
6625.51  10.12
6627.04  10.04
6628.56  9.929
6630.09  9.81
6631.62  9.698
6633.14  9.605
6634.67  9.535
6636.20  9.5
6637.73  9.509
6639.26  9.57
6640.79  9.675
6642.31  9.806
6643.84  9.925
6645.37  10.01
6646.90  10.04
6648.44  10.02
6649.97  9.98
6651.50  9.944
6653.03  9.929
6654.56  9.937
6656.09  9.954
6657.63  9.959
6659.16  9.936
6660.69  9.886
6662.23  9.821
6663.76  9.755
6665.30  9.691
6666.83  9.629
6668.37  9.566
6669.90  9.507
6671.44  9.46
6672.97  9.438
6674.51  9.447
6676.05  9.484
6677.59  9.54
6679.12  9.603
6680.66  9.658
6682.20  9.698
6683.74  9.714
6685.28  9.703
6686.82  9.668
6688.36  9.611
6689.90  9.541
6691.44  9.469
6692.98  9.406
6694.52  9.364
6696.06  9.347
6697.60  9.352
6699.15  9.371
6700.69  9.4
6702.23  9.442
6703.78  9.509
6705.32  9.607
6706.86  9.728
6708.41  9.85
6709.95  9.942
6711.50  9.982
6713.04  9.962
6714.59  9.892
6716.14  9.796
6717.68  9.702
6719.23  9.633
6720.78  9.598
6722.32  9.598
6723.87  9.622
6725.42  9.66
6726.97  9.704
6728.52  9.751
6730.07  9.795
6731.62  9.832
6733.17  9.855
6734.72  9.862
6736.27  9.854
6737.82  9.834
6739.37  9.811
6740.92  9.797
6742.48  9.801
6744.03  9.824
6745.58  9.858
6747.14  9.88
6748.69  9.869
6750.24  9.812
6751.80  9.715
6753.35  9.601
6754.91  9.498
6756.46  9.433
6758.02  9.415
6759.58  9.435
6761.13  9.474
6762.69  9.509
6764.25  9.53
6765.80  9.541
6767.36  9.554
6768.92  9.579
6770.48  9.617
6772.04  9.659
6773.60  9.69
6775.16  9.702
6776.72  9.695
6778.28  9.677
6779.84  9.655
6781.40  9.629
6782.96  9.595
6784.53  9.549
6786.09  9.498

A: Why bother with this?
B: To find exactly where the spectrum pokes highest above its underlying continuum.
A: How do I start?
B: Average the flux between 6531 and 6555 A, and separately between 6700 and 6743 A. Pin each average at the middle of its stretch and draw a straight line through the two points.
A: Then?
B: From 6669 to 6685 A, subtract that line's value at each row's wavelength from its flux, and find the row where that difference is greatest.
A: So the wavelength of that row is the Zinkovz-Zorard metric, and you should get 6683.74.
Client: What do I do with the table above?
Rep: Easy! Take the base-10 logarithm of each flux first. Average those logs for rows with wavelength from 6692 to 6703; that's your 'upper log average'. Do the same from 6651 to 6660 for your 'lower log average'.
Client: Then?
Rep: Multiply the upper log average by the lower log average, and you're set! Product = 0.97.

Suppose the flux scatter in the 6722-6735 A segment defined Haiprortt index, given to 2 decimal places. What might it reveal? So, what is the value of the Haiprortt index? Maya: 0.10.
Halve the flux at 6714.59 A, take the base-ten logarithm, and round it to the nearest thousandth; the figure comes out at 0.694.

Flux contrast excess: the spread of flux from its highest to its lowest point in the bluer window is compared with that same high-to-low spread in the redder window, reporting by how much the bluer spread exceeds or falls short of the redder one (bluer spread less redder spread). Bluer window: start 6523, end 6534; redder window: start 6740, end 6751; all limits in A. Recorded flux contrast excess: 0.2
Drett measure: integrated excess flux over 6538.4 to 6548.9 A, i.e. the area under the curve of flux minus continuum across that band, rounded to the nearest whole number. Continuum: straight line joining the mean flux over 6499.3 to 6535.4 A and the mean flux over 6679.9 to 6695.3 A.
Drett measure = -1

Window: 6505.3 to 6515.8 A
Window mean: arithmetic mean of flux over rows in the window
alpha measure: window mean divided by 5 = 2.03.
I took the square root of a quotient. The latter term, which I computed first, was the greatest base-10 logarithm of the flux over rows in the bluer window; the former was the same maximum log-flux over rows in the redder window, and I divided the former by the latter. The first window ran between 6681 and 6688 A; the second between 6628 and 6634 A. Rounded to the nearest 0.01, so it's 1.00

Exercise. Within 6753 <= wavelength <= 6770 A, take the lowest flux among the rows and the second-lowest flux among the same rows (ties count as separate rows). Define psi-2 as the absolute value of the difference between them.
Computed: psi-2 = 0.018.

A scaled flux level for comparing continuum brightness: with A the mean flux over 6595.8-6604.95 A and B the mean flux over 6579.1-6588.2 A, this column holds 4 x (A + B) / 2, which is 38.5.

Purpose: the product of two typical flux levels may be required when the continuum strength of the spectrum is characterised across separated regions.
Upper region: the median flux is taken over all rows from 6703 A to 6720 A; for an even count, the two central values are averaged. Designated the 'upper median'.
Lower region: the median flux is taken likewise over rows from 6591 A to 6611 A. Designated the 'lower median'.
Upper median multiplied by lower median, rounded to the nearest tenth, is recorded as 93.9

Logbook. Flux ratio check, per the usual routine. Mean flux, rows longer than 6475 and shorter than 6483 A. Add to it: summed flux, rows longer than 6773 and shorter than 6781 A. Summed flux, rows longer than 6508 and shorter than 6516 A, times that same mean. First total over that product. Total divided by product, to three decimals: 0.109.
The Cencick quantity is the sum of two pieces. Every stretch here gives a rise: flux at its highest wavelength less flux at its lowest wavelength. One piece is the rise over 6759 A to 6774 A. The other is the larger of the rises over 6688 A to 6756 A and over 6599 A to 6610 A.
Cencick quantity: 0.42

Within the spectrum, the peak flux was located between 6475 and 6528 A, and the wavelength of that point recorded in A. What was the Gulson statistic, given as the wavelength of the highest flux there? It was 6483.65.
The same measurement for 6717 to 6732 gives 6731.62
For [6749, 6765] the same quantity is 6750.24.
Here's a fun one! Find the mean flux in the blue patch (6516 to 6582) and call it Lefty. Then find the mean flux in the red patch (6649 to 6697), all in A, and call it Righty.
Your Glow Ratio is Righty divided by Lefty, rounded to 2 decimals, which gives 0.98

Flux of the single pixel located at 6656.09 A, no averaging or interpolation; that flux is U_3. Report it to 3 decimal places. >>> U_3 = 9.954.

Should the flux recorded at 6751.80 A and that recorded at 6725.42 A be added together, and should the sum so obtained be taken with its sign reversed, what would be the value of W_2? -19.4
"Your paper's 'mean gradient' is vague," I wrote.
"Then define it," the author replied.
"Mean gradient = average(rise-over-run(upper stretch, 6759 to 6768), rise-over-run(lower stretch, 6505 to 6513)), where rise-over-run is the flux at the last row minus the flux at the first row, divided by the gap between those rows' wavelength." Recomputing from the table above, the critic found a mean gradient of 0.03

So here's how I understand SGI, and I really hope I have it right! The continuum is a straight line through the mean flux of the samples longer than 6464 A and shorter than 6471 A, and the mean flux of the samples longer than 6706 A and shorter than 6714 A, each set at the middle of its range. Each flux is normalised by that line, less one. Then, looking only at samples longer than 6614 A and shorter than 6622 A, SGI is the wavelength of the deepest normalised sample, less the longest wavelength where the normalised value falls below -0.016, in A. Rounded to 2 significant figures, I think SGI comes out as -1.5 A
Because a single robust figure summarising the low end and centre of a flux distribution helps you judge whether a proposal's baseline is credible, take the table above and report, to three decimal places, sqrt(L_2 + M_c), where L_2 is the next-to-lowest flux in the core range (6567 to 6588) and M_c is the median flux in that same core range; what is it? 4.392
